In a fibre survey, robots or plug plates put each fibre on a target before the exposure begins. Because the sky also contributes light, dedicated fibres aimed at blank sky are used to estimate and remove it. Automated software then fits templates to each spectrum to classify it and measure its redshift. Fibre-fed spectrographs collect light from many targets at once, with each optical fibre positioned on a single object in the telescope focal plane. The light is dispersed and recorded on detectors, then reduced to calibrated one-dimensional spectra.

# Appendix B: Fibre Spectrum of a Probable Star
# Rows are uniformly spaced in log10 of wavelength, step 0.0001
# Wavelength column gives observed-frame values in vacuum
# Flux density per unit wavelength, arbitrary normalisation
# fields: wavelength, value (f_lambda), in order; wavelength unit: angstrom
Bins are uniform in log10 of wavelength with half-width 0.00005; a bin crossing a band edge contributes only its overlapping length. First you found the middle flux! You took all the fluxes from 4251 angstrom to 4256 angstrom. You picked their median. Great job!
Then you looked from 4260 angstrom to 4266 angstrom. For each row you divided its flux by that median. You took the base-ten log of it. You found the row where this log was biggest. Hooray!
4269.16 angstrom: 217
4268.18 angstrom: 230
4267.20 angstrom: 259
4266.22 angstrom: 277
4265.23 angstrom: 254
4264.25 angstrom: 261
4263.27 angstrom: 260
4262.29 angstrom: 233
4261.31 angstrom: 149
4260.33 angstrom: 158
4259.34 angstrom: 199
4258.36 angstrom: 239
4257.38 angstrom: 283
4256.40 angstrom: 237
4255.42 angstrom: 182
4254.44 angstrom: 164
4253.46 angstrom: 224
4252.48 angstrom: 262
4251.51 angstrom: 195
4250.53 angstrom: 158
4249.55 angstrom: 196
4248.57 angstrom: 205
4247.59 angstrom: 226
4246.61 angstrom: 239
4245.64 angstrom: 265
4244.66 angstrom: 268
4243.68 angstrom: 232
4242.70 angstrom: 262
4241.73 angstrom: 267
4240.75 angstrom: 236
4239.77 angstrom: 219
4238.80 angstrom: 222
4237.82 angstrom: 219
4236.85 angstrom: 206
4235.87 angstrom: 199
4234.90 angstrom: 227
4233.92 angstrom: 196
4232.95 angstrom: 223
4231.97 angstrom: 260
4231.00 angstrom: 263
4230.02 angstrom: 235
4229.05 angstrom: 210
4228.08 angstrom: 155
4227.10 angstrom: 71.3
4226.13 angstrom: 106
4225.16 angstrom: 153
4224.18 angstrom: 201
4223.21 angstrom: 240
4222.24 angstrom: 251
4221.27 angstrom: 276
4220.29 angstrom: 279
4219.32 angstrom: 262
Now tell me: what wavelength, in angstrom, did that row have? 4264.25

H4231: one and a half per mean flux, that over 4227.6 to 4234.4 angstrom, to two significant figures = 0.0068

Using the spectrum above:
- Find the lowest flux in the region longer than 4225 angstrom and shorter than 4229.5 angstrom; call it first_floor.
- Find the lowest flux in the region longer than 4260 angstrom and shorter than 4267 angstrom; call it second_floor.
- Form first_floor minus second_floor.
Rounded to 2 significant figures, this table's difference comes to -78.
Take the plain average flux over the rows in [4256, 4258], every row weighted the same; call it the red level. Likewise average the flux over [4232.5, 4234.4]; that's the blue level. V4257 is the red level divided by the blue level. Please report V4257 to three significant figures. 1.24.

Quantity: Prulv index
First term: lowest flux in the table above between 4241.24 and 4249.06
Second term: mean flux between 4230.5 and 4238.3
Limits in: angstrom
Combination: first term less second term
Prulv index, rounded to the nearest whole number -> -19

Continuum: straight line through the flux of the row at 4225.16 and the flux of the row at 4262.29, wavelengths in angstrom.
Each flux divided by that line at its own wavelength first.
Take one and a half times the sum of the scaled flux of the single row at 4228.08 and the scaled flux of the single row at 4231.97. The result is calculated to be 3.8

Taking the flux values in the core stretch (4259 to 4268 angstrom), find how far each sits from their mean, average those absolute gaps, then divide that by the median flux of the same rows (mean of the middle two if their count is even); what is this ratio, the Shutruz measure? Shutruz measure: 0.16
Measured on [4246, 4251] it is 0.11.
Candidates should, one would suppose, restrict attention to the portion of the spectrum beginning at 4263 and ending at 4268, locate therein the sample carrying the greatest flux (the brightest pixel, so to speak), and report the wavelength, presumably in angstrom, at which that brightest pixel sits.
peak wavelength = 4266.22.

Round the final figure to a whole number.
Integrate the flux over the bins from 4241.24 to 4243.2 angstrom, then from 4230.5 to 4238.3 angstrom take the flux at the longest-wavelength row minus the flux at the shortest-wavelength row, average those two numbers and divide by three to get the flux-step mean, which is 79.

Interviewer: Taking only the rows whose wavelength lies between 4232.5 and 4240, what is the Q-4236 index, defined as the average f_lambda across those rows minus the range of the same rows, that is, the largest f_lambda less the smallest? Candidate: 183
